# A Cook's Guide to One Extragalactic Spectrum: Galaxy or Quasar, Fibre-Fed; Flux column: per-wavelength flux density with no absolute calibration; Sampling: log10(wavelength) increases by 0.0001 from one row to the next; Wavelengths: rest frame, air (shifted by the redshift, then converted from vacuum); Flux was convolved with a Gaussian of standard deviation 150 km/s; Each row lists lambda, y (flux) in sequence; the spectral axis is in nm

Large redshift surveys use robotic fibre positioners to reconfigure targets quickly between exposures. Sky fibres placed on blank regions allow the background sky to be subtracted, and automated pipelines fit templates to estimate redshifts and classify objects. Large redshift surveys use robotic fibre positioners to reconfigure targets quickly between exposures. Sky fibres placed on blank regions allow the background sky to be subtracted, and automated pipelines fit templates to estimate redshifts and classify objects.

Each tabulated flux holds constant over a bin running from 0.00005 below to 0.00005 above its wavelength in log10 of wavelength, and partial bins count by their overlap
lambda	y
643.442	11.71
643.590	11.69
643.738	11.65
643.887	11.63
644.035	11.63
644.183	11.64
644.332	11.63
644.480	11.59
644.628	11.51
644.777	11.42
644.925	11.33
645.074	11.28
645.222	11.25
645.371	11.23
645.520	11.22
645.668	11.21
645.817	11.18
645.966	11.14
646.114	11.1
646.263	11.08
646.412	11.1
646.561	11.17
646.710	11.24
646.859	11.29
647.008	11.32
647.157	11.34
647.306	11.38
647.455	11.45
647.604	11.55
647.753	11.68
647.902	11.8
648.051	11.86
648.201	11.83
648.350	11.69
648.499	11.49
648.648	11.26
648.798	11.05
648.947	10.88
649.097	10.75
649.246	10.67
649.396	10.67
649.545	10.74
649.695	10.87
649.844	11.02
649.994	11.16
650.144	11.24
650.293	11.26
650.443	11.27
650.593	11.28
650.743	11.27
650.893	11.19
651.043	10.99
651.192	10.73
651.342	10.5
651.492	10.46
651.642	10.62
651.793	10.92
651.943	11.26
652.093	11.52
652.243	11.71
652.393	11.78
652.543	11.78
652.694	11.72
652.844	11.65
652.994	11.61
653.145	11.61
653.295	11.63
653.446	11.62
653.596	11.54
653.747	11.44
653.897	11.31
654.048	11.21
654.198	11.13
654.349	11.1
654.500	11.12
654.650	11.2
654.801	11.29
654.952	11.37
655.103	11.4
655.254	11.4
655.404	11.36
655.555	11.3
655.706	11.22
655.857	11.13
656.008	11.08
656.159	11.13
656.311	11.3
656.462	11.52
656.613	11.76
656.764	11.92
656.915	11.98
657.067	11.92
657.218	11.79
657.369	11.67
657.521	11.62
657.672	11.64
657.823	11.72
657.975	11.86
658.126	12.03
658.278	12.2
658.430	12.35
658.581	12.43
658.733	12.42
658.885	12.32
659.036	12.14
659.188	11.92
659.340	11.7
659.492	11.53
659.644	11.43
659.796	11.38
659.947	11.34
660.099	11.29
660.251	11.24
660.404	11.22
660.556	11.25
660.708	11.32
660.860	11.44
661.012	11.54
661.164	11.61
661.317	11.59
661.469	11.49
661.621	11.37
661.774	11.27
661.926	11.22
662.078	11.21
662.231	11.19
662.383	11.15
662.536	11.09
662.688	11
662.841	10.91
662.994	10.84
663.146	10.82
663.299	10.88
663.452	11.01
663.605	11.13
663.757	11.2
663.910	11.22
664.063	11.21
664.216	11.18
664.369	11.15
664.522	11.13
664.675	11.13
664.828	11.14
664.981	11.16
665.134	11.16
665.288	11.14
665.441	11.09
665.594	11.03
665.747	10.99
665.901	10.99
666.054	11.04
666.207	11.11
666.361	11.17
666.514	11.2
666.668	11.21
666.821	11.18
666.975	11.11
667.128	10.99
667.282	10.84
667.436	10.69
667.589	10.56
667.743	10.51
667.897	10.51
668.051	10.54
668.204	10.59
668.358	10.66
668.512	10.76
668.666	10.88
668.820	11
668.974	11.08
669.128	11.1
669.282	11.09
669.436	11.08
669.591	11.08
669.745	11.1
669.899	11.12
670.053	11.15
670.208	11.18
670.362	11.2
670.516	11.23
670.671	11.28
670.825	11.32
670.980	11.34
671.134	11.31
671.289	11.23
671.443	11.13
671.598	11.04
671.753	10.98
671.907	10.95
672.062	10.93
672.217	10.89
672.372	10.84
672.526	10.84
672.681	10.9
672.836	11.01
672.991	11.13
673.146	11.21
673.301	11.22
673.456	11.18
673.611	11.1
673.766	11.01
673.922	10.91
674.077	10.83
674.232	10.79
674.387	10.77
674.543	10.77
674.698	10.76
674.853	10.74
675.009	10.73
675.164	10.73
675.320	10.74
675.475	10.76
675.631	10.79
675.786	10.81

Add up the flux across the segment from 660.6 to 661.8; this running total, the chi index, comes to 92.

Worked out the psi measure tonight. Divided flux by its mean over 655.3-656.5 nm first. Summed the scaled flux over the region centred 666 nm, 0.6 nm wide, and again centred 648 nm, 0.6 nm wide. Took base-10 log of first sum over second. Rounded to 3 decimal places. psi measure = -0.029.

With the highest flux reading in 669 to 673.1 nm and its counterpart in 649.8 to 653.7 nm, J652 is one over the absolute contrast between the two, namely 2.3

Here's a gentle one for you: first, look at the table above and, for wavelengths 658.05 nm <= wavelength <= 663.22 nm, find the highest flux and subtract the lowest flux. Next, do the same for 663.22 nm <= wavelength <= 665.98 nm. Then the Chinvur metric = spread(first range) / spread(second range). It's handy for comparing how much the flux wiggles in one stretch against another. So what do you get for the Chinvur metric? 4.7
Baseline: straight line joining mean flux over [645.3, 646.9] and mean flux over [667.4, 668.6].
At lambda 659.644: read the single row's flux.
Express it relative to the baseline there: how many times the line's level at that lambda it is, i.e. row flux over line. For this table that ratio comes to 1.06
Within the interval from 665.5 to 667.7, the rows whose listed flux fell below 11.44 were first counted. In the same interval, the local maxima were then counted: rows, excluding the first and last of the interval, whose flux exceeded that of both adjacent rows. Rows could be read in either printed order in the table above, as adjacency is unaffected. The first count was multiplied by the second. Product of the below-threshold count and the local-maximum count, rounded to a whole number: 14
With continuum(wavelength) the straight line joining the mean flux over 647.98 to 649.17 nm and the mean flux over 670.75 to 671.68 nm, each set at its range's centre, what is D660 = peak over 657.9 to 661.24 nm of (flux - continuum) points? 1.1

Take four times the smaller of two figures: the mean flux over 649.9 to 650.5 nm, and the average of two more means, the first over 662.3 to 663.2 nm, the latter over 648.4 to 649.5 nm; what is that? 43.9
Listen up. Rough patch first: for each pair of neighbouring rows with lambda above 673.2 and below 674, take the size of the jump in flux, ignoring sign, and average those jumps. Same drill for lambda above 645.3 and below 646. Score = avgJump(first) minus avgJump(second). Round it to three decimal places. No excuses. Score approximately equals 0.055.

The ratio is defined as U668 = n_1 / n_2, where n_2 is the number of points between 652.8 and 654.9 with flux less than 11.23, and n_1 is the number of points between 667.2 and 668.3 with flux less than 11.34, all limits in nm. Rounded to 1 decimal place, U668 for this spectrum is 1.4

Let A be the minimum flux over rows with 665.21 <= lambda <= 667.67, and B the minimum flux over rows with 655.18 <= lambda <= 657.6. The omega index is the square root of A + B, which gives 4.65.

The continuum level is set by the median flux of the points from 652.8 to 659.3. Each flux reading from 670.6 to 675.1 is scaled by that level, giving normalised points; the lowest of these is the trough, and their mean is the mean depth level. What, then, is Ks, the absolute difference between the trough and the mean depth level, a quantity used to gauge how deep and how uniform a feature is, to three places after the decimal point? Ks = 0.024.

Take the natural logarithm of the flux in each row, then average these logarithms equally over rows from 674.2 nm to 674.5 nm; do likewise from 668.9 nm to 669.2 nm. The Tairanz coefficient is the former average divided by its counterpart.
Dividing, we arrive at 0.99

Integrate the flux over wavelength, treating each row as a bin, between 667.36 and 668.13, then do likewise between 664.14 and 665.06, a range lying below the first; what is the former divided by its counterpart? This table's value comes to 0.8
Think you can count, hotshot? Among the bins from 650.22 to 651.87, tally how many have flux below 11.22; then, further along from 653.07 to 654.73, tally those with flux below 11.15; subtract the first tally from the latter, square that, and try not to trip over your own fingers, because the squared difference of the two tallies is 16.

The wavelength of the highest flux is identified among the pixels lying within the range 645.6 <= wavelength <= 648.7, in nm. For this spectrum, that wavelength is 648.051 nm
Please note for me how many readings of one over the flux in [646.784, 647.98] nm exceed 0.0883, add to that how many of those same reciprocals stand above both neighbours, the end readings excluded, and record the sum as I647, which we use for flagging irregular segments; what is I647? 2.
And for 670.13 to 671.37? 7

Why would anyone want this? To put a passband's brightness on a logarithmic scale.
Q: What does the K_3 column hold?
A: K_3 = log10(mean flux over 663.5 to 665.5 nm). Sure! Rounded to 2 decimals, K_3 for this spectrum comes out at 1.05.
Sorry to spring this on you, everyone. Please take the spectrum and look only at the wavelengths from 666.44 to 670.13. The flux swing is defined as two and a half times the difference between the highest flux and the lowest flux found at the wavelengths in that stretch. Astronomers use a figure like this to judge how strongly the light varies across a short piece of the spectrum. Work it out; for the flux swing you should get 1.75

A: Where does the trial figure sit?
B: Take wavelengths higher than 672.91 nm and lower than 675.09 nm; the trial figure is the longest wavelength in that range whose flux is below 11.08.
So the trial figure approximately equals 675.009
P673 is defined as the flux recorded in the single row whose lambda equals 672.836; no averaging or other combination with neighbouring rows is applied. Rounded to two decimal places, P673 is 11.01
